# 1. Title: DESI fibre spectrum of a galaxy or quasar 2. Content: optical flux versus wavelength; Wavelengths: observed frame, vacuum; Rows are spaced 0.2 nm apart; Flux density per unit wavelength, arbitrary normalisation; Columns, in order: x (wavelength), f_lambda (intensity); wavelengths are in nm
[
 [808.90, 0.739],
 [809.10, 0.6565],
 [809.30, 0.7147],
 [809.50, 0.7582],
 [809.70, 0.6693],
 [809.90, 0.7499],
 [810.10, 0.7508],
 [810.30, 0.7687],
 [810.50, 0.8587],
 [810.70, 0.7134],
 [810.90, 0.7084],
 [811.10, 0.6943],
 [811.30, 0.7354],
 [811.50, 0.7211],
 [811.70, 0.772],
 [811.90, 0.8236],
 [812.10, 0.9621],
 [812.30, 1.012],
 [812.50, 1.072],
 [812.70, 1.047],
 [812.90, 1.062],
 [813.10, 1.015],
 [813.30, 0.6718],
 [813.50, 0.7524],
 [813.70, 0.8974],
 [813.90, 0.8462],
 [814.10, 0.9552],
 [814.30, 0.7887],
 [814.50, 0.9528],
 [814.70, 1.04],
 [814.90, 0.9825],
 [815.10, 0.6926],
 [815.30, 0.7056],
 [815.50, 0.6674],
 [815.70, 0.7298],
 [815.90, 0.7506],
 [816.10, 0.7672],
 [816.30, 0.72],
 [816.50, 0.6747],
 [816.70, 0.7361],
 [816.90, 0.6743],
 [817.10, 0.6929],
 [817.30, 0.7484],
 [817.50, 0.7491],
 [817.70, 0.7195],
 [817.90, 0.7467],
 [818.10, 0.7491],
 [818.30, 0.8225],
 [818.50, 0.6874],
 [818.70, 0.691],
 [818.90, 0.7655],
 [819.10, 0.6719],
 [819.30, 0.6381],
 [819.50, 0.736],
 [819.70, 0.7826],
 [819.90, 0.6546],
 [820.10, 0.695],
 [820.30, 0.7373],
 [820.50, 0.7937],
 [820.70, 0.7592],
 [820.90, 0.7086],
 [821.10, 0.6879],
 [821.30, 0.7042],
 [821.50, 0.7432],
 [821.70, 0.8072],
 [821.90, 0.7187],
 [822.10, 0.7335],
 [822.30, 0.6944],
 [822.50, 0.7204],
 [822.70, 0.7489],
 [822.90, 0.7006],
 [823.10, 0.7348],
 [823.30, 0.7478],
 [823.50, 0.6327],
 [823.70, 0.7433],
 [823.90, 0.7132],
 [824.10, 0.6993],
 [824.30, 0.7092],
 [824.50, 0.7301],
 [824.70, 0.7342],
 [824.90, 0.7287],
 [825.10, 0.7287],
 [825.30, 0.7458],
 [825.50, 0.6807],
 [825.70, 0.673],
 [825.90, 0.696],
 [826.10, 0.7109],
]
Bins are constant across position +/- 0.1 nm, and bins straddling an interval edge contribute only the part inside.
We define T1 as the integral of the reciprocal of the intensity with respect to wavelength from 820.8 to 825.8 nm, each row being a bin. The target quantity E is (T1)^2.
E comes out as 49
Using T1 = 7.0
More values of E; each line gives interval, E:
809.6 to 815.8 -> 58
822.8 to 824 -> 3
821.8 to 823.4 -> 5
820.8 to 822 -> 3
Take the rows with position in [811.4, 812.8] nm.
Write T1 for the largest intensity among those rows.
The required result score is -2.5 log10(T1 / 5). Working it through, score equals 1.67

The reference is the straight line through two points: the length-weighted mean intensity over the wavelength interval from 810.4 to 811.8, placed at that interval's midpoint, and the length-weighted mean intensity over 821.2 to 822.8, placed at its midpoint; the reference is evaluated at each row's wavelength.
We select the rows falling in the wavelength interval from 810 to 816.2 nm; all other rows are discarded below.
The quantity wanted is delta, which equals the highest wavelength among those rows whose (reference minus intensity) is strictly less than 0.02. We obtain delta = 816.10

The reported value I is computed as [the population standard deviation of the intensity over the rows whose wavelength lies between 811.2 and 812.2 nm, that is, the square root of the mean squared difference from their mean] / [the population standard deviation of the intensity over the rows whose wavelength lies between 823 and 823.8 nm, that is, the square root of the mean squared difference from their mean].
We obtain 1.8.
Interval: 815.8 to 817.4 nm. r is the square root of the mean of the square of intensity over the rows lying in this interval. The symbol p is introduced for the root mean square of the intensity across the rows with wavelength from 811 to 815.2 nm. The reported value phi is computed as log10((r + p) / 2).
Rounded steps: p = 0.891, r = 0.72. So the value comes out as -0.094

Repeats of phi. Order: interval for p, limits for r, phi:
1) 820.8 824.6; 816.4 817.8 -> -0.144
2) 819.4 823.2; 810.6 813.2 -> -0.093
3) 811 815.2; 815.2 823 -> -0.093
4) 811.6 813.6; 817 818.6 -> -0.078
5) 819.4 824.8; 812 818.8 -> -0.110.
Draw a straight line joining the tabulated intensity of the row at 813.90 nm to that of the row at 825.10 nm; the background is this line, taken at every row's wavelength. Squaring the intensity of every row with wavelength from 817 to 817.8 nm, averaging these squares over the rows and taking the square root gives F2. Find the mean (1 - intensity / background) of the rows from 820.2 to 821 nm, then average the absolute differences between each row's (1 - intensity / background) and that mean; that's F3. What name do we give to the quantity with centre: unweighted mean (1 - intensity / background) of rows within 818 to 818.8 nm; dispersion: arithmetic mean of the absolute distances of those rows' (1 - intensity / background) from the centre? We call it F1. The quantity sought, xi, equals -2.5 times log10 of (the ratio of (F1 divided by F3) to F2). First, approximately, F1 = 0.058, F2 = 0.728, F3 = 0.034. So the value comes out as -0.9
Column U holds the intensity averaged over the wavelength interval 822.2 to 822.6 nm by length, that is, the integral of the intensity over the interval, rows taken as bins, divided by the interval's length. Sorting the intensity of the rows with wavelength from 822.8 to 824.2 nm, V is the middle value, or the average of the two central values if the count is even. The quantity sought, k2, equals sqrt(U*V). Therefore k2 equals 0.710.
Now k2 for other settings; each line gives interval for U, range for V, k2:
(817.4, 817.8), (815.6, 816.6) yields 0.732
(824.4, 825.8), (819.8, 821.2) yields 0.713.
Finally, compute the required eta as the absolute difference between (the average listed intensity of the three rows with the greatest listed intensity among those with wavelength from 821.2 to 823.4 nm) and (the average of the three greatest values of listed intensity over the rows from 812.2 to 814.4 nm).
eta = 0.29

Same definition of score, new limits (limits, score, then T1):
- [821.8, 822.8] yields 2.06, 0.7489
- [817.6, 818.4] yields 1.96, 0.8225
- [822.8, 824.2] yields 2.06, 0.7478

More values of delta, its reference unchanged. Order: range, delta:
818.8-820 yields 819.70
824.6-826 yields 825.30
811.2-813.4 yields 813.10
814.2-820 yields 819.70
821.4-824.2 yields 823.90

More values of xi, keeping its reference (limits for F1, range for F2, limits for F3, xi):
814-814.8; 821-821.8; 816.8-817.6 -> -1.1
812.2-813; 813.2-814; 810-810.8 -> 0.6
